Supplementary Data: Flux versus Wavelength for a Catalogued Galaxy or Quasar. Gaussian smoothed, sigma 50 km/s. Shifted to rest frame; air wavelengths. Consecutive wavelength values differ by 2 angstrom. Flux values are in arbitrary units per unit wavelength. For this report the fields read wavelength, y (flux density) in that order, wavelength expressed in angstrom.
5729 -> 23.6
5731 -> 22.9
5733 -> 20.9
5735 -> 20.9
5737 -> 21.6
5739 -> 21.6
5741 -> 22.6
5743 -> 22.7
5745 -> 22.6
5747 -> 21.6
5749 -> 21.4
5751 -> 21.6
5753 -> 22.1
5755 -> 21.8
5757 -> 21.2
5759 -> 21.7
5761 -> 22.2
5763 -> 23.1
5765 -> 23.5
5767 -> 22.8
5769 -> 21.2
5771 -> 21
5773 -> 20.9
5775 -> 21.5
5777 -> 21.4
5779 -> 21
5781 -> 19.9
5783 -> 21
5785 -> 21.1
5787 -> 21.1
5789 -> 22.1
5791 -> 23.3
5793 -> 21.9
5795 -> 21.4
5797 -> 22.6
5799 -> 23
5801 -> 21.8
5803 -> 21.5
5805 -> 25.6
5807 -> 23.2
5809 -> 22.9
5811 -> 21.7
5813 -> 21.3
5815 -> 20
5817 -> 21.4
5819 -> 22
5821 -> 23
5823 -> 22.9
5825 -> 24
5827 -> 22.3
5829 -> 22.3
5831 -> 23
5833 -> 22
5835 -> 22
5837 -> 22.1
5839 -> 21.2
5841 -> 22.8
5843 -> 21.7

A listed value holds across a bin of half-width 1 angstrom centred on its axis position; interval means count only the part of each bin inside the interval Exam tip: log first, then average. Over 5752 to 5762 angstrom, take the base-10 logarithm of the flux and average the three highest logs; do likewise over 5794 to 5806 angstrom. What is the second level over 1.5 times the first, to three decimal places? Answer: 0.682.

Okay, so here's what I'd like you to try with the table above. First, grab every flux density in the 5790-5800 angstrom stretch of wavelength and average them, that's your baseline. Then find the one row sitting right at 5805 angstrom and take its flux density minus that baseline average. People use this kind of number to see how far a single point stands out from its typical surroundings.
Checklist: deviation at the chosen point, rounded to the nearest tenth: 3.2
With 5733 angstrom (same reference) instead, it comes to -1.5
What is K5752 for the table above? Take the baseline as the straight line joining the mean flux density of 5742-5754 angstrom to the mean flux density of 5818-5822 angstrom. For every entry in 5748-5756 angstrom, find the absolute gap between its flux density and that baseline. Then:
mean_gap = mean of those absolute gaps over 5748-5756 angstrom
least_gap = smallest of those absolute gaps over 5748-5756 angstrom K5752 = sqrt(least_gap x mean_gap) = 0.1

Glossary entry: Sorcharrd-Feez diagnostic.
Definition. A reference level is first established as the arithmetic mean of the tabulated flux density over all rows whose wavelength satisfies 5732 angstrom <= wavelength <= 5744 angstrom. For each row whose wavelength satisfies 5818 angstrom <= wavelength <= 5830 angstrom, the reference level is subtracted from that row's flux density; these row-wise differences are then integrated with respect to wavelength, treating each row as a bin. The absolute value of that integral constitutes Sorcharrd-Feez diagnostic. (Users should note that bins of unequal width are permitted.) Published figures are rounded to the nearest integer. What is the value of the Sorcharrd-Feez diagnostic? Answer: 12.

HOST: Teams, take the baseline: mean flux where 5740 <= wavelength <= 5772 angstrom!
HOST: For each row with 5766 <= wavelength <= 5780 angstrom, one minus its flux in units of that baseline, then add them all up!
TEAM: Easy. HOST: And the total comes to 0.21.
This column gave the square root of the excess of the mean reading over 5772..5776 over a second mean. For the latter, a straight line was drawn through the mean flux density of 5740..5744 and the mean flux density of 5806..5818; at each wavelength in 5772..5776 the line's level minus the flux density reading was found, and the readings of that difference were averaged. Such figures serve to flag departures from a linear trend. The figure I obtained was 4.49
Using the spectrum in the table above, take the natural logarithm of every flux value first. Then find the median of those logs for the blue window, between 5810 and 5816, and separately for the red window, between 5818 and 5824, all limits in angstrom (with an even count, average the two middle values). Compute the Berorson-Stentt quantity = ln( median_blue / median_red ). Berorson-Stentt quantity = -0.023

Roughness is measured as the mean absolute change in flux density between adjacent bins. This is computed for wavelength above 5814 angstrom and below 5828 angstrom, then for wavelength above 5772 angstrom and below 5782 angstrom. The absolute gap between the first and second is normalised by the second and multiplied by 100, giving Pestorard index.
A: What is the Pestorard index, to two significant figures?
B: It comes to 79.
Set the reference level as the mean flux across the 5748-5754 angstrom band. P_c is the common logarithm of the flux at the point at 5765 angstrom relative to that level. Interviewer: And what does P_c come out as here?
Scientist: 0.03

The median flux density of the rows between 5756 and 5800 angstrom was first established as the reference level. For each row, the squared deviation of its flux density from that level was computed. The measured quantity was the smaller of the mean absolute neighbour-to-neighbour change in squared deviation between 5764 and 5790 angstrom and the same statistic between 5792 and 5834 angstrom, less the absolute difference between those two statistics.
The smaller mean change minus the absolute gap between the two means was -1.40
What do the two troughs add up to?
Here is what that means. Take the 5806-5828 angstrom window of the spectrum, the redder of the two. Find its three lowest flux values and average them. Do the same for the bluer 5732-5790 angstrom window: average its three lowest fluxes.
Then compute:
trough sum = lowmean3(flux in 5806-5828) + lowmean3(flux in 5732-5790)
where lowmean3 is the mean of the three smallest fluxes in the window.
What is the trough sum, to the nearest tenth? 41.5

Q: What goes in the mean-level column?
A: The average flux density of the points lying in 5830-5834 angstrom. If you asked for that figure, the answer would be 22.5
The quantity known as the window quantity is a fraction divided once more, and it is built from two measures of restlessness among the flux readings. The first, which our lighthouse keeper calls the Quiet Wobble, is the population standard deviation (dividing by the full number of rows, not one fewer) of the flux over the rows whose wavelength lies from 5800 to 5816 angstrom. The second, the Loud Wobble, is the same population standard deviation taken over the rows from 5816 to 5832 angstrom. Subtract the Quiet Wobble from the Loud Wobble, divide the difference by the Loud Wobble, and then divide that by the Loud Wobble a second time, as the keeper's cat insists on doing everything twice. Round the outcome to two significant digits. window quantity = -1.5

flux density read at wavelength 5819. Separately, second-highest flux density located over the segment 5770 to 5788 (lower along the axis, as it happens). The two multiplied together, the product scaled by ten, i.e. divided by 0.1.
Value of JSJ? 4708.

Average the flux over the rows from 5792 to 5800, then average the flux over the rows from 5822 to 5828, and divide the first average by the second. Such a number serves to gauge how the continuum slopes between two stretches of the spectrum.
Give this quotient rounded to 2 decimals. 0.96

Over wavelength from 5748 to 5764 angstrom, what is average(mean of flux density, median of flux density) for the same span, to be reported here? 21.8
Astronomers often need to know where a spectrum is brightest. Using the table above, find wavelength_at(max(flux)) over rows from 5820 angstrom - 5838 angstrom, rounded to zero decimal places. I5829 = 5825 angstrom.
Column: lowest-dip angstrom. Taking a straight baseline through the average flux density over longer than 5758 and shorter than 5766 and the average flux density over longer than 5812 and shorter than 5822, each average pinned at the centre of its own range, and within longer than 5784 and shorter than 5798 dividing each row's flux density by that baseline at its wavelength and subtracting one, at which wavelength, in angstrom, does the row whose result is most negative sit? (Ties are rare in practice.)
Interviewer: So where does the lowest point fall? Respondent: 5785 angstrom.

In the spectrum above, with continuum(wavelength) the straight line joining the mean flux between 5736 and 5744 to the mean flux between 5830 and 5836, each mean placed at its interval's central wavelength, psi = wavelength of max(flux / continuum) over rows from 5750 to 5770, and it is 5765 angstrom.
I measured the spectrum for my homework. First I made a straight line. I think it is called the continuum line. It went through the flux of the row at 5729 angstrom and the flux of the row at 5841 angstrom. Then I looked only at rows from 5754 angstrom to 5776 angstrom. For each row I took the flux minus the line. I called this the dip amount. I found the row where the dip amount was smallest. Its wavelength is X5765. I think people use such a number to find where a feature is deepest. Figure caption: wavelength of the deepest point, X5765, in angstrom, 5773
